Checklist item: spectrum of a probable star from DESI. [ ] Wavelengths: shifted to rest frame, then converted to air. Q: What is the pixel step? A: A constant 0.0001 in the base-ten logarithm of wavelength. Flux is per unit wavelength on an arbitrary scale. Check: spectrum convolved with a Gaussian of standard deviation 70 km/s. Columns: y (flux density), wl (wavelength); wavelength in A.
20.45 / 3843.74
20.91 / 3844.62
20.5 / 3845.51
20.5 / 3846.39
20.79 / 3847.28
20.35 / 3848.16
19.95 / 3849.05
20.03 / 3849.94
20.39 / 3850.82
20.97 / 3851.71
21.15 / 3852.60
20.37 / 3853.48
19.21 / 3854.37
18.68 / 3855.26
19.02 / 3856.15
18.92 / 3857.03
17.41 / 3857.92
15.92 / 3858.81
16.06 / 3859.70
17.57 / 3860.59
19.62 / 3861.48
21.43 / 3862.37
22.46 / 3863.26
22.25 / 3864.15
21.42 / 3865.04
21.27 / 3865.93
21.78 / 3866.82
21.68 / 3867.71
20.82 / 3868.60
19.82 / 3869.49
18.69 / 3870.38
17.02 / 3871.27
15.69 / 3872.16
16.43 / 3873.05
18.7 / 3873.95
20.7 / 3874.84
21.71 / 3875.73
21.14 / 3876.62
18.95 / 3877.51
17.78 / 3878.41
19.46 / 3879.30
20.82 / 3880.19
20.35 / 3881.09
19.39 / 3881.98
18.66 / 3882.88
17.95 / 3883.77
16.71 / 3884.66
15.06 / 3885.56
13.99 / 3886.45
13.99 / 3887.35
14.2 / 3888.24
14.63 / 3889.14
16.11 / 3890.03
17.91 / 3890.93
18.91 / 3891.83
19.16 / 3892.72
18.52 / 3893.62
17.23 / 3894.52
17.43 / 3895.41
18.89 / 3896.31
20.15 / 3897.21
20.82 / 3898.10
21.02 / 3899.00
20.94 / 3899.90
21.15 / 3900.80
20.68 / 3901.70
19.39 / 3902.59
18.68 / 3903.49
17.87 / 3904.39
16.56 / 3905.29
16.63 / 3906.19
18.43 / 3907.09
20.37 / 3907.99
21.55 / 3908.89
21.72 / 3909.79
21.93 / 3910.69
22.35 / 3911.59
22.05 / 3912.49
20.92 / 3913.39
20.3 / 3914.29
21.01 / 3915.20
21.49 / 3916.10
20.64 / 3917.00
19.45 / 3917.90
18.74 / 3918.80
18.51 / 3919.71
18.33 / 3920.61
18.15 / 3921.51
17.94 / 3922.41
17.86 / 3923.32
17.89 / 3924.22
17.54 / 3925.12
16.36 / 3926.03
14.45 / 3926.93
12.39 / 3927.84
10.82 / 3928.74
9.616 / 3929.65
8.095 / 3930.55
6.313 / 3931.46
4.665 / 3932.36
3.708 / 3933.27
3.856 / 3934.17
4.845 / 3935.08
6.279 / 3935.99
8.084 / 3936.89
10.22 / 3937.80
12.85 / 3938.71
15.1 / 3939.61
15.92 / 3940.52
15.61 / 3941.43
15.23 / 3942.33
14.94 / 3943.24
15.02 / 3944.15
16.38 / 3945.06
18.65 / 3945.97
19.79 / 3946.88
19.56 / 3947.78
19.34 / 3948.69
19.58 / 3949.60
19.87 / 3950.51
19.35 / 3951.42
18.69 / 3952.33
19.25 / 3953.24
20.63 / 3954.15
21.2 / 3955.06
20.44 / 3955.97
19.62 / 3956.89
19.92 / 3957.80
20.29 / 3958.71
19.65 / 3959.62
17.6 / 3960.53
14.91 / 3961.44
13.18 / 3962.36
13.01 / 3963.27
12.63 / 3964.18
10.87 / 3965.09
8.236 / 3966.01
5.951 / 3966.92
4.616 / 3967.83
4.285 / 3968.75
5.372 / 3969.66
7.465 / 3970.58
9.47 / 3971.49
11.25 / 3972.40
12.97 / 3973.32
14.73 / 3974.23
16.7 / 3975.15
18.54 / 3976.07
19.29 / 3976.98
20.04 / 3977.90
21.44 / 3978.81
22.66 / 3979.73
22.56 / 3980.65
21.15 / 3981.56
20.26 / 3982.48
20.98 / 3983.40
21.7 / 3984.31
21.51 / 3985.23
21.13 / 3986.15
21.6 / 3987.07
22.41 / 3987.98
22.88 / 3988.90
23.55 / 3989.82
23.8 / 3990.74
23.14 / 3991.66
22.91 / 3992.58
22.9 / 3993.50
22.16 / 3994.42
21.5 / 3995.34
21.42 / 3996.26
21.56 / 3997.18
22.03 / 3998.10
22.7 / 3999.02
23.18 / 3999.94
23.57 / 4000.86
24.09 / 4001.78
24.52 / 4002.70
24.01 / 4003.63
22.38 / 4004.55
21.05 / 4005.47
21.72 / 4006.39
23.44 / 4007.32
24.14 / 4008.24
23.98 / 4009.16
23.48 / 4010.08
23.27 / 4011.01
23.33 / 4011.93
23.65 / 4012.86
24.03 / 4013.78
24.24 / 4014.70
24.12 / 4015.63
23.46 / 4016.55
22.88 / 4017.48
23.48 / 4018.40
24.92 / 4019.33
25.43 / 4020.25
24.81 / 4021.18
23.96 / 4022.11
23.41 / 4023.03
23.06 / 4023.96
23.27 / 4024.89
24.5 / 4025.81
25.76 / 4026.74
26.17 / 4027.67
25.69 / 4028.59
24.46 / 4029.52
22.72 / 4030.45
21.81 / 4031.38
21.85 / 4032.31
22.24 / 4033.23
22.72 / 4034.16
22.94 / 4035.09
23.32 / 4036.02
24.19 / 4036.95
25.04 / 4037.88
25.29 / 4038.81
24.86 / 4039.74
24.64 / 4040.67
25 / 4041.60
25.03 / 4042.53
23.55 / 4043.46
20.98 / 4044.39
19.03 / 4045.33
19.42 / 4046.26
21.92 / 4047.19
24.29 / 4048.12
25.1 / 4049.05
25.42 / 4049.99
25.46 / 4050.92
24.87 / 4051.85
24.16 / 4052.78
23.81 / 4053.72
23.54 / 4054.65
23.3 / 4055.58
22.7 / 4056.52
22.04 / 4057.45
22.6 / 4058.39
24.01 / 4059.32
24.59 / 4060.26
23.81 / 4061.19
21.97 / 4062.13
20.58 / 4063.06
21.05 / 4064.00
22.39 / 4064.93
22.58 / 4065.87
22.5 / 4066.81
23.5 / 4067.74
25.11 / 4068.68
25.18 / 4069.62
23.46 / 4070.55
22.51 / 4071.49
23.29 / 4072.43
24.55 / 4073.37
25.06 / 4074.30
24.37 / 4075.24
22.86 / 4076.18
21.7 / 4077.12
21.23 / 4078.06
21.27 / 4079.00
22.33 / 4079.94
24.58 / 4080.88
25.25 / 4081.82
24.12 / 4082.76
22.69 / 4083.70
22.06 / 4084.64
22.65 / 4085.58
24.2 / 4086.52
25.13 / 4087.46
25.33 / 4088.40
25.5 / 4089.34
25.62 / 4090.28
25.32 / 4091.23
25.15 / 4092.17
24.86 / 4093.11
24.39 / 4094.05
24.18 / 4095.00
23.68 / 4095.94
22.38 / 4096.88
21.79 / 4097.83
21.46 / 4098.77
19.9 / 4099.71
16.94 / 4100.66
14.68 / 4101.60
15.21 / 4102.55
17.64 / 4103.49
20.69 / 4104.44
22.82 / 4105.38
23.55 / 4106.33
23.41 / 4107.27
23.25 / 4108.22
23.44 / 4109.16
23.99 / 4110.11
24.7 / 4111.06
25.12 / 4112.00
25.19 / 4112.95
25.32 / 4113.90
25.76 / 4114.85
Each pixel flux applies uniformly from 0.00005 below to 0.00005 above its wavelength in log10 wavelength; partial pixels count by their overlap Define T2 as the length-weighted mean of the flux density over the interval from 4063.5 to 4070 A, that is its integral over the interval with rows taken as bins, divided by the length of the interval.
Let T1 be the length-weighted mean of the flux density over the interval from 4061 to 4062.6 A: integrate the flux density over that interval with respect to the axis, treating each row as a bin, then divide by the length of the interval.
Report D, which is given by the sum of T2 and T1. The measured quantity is 45.9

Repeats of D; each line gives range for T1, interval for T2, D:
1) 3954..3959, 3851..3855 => 40.6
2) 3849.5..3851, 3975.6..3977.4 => 39.2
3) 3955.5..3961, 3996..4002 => 42.2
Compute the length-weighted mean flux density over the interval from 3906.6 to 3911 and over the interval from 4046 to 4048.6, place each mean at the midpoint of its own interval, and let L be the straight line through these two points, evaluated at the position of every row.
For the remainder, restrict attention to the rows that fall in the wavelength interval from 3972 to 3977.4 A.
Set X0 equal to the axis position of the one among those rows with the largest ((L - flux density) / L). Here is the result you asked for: 3972.40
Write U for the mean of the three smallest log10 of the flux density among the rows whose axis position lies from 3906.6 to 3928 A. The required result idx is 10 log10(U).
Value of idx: 0.6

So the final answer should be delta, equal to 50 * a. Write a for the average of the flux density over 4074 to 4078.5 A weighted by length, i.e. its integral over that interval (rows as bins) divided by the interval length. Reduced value 1148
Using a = 23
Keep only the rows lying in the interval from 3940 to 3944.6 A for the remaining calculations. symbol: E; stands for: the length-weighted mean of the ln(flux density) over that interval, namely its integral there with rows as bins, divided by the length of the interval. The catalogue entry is 2.73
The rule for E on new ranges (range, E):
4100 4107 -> 2.93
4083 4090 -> 3.18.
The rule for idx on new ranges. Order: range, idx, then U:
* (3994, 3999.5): 1.2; 1.33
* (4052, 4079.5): 1.2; 1.32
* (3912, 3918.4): 1.2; 1.30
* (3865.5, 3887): 0.7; 1.17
